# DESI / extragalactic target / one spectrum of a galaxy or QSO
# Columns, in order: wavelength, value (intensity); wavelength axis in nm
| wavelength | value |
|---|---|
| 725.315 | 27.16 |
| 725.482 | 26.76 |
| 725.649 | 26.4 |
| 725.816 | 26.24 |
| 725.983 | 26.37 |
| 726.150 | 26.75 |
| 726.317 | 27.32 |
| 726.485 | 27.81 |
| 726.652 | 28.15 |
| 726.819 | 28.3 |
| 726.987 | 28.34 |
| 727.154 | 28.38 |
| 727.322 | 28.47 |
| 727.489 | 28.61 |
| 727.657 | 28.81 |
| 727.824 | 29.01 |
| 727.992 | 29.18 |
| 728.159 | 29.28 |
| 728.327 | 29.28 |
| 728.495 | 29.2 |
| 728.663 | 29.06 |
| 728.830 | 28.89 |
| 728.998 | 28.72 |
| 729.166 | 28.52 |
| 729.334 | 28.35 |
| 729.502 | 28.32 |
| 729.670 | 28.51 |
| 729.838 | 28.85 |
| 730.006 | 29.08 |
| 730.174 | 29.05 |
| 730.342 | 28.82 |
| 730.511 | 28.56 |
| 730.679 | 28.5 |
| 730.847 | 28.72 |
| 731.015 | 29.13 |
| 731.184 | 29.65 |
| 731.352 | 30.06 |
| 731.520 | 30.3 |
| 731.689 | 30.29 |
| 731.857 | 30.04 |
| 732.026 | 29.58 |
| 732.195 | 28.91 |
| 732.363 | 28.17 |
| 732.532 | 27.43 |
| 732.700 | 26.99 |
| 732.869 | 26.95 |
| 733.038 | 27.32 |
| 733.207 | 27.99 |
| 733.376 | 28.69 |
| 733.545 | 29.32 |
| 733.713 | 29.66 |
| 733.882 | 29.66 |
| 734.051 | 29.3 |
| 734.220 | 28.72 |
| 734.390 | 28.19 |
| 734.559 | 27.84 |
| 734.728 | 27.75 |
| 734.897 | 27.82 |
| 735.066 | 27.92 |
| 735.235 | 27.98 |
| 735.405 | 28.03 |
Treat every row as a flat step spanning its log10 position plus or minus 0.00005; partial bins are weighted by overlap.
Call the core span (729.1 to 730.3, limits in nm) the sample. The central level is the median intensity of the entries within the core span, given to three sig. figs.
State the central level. 28.5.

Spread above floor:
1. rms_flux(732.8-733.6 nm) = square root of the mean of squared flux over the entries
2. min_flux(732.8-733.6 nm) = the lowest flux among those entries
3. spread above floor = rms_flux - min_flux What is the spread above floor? 1.1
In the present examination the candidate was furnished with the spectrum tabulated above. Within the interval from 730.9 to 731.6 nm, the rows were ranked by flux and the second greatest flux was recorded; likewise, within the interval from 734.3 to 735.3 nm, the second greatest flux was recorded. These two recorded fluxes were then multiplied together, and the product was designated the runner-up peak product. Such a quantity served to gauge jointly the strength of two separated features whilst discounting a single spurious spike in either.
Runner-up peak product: 841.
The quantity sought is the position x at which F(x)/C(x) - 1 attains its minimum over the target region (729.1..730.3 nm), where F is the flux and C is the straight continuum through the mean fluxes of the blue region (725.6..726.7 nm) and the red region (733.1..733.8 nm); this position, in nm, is 729.502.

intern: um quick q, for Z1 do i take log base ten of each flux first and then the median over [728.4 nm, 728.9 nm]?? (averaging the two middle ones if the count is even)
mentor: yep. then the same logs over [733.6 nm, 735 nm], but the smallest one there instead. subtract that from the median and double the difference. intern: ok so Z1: 0.04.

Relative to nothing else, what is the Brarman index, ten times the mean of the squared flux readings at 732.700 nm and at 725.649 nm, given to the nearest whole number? 7127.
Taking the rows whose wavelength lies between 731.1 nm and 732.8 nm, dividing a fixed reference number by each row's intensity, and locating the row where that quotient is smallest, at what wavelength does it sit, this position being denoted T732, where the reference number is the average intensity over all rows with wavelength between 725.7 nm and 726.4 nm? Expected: 731.520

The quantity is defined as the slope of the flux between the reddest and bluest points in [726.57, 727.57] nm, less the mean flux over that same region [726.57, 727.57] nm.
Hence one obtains -27.8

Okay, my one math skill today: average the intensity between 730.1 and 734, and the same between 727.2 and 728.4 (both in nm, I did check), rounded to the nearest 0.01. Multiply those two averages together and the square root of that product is 28.90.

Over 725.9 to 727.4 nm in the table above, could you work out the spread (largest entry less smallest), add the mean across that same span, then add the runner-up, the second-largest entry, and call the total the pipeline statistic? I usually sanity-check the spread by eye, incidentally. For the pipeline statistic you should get 58.2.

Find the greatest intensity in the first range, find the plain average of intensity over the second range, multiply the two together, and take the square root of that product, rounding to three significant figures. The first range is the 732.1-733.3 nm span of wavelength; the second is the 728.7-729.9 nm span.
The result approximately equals 28.8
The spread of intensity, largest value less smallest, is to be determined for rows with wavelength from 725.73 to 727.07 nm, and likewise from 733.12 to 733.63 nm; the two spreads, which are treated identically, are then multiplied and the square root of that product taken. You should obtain 1.7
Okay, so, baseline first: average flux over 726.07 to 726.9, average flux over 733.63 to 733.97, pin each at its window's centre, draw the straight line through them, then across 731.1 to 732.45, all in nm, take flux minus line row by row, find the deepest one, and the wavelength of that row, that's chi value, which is 732.363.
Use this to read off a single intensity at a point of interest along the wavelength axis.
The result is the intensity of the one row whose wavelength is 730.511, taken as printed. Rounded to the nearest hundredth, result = 28.56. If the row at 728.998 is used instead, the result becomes 28.72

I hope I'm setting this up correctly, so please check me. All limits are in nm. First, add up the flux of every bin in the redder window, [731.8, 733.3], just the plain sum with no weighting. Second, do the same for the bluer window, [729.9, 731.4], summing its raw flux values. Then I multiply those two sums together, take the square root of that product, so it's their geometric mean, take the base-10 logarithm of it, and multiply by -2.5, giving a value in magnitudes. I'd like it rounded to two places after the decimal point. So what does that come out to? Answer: -6.03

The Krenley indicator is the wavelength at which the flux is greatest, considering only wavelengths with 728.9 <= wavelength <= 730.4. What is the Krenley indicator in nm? 730.006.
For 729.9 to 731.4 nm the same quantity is 731.352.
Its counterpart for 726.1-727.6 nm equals 727.489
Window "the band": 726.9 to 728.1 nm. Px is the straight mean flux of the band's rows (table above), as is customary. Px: 28.7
